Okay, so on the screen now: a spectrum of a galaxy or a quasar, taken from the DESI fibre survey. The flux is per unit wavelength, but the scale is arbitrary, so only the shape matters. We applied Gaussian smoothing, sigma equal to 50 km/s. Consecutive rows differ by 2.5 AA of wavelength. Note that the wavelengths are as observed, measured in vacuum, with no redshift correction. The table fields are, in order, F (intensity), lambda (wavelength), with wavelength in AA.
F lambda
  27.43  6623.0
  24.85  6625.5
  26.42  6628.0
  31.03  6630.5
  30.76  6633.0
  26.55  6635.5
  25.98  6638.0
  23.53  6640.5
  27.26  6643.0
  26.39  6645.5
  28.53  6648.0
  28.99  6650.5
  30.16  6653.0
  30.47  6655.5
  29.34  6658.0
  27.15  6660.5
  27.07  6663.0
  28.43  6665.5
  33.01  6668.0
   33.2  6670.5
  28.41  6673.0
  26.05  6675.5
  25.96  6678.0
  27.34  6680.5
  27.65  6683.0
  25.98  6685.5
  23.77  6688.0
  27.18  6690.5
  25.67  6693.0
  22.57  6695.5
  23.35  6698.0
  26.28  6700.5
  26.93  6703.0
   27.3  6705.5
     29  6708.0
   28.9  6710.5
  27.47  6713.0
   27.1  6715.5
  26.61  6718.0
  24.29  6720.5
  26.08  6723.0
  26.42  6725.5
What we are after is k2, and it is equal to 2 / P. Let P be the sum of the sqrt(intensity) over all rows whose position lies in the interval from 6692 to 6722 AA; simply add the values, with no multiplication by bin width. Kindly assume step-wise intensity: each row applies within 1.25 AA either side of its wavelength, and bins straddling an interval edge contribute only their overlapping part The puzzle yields 0.033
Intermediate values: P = 61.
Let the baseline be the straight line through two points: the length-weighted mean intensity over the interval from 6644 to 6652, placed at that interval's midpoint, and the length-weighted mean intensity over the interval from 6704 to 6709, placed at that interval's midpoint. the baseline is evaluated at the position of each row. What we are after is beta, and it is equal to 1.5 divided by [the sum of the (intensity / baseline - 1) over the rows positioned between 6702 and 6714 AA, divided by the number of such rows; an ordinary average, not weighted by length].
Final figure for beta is -330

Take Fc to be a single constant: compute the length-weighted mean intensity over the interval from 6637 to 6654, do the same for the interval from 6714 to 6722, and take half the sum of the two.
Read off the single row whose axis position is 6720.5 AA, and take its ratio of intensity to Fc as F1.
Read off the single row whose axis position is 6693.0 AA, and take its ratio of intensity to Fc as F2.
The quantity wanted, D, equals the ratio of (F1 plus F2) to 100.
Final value 0.0188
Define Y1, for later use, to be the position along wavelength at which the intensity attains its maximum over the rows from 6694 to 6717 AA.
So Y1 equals 6708.0 AA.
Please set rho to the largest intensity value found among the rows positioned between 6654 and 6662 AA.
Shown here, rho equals 30.47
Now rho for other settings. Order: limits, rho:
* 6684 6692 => 27.18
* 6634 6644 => 27.26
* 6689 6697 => 27.18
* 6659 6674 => 33.2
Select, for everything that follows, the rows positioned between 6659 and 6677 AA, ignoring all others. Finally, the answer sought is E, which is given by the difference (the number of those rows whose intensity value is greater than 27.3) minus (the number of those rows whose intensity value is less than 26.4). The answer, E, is 3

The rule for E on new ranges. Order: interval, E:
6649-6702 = 2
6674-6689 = -2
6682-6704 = -5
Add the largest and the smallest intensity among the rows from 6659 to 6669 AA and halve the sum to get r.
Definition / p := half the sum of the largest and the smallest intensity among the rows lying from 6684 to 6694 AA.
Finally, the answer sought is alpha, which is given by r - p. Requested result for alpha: 4.6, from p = 25.5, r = 30.0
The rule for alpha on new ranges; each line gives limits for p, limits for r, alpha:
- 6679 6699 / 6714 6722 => 0.6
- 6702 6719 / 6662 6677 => 1.8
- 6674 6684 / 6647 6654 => 2.5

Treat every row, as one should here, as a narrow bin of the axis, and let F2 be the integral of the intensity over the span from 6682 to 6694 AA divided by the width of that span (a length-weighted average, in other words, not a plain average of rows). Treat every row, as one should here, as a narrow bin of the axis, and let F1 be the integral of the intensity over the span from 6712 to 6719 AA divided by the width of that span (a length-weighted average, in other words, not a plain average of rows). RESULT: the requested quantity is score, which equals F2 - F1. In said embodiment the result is -1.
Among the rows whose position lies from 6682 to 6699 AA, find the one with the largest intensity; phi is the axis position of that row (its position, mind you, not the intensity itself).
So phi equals 6683.0 AA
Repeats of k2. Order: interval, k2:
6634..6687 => 0.018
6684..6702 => 0.057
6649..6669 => 0.046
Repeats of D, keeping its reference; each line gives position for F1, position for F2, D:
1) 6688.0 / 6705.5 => 0.0192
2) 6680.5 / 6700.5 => 0.0201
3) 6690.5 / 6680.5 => 0.0205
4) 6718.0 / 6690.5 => 0.0202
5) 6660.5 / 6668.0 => 0.0226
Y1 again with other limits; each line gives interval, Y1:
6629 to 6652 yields 6630.5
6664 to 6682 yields 6670.5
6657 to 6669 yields 6668.0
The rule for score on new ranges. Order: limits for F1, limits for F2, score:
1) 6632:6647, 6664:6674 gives 4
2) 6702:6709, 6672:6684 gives -1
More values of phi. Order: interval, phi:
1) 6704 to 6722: 6708.0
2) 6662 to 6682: 6670.5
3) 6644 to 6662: 6655.5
